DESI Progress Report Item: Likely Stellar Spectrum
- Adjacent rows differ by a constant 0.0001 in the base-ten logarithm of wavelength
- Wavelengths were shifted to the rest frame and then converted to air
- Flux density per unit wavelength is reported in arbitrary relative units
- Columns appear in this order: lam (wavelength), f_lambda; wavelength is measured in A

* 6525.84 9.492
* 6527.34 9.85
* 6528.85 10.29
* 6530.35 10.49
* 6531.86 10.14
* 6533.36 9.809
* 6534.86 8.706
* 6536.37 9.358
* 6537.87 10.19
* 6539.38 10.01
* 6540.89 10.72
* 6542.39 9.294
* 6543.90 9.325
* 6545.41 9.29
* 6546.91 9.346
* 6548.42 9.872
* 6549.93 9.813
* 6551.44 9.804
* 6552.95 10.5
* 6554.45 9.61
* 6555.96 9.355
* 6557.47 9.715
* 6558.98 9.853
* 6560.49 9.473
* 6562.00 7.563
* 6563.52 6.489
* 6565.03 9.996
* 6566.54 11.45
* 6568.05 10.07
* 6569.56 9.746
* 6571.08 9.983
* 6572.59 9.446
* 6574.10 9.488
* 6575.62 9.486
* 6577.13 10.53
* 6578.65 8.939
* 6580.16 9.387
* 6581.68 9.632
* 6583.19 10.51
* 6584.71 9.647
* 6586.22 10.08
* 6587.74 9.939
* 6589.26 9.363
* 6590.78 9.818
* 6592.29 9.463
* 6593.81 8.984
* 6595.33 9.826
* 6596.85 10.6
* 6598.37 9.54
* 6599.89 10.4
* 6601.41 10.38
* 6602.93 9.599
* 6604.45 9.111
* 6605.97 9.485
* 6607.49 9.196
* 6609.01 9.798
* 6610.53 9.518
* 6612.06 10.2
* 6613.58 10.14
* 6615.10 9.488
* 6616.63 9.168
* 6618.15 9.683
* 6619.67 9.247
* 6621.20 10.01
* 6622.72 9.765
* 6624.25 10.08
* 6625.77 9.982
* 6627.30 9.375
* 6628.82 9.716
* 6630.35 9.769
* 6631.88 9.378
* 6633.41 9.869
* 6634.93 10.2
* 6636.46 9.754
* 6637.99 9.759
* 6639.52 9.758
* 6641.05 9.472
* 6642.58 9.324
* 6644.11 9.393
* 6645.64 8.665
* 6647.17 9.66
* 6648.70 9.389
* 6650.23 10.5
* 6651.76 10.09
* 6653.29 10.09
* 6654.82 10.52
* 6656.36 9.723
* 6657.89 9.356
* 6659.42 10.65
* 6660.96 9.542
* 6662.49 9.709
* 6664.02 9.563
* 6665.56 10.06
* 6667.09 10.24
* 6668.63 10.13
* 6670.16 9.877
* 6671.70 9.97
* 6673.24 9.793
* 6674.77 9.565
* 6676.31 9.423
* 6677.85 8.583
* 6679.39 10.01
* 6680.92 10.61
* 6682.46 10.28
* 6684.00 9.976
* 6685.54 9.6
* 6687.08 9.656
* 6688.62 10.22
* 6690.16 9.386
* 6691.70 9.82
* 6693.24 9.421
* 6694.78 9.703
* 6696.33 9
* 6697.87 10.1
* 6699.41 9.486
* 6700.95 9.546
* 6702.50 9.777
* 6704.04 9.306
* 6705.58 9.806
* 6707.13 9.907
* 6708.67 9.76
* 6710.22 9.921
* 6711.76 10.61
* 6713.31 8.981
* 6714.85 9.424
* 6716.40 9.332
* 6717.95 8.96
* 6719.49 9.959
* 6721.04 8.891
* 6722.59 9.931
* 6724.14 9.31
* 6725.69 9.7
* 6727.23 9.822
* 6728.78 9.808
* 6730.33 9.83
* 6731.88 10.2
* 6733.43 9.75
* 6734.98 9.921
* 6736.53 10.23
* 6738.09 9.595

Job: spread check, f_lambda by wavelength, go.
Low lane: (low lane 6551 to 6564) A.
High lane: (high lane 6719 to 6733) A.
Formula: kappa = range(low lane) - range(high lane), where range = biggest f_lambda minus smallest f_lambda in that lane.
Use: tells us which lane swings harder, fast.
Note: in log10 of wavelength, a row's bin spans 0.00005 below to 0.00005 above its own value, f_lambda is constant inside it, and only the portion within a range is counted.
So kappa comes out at 2.7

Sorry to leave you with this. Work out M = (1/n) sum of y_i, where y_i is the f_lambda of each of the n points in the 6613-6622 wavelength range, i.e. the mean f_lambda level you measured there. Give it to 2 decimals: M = 9.62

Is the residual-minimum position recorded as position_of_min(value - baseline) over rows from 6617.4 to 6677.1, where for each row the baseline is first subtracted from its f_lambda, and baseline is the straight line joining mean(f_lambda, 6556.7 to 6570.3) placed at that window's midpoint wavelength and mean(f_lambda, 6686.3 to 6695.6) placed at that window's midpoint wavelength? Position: 6645.64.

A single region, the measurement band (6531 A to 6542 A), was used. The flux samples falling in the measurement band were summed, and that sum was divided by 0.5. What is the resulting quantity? 138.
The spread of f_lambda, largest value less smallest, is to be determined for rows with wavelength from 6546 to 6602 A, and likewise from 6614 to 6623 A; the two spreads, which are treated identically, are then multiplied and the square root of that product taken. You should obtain 2.0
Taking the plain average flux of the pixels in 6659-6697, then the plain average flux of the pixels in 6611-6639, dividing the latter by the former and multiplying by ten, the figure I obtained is 10.0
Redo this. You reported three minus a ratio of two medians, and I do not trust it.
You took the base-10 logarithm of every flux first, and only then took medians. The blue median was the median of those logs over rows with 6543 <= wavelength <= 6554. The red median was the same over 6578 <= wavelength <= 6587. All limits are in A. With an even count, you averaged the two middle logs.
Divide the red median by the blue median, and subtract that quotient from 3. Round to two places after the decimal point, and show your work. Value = 2.01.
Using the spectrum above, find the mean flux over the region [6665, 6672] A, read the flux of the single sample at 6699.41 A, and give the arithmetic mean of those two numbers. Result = 9.77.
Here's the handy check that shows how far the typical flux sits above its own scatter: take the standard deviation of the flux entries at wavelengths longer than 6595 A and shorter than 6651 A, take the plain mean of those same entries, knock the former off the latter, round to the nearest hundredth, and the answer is 9.29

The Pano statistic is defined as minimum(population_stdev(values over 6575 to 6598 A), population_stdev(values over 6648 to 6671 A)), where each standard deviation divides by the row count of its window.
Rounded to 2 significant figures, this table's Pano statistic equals 0.40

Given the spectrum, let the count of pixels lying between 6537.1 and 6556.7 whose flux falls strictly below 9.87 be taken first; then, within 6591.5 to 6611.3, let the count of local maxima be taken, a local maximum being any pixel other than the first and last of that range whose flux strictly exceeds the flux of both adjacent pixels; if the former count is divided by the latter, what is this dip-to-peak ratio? 2.00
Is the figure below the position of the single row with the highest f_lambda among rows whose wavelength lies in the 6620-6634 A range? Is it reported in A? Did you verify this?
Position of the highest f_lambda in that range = 6624.25 A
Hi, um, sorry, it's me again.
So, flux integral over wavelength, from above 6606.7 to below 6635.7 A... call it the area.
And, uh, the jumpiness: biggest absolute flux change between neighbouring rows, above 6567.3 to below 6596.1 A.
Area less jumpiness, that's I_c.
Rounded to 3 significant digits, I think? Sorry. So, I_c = 280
